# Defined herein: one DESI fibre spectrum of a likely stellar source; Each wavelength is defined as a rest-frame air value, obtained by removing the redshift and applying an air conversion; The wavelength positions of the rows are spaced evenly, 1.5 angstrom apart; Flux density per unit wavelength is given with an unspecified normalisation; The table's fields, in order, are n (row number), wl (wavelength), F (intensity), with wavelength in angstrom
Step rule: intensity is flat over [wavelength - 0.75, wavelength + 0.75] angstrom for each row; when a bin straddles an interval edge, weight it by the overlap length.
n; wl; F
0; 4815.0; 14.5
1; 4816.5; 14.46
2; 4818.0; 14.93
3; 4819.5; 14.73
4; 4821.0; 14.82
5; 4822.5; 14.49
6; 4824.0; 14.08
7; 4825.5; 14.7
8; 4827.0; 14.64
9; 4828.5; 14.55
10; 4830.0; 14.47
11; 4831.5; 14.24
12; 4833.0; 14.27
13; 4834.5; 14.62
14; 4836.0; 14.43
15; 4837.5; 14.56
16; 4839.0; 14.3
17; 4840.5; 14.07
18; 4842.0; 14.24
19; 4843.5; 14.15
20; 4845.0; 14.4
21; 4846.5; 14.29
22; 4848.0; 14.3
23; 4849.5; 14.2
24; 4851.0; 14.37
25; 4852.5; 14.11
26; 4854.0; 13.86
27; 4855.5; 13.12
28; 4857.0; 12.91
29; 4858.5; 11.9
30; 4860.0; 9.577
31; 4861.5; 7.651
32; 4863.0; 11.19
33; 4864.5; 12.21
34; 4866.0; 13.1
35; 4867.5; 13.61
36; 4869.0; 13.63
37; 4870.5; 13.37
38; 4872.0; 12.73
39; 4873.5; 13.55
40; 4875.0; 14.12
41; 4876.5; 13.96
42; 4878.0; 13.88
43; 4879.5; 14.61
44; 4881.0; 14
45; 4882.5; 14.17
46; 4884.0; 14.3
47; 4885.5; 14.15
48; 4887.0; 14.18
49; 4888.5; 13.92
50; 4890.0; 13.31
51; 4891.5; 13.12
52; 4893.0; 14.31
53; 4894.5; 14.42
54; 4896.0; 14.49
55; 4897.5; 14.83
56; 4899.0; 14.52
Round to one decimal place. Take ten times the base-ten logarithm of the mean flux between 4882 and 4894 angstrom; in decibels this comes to 11.4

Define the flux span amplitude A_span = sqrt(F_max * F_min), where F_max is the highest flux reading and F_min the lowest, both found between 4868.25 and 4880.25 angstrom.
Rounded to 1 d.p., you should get 13.6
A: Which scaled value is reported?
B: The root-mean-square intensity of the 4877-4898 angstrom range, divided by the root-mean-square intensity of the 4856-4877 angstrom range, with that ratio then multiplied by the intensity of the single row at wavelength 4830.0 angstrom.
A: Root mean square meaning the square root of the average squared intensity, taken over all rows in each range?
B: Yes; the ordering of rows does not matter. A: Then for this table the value 16.3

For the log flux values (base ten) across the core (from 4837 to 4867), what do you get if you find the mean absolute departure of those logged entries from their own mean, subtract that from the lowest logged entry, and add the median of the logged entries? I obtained 1.98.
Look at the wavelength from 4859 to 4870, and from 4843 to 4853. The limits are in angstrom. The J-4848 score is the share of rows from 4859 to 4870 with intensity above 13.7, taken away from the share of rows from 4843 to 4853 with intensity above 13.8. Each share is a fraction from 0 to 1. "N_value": 1.00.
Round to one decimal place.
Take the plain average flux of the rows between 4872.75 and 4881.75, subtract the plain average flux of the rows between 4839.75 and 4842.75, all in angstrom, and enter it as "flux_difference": -0.1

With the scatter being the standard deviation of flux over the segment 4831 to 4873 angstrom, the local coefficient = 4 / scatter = 2.5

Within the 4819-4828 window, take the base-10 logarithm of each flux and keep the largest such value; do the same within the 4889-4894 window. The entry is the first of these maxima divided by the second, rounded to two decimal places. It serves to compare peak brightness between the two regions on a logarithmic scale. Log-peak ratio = 1.01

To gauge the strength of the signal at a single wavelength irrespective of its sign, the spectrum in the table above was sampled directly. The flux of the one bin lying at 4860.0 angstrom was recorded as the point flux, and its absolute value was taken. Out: 9.6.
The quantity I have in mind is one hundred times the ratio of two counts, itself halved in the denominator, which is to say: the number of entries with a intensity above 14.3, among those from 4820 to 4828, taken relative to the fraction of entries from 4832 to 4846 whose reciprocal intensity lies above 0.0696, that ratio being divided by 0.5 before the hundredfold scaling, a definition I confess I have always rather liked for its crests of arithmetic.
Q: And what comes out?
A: 1440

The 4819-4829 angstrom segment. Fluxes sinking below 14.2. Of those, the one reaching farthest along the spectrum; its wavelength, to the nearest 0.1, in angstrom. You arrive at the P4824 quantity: 4824.0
